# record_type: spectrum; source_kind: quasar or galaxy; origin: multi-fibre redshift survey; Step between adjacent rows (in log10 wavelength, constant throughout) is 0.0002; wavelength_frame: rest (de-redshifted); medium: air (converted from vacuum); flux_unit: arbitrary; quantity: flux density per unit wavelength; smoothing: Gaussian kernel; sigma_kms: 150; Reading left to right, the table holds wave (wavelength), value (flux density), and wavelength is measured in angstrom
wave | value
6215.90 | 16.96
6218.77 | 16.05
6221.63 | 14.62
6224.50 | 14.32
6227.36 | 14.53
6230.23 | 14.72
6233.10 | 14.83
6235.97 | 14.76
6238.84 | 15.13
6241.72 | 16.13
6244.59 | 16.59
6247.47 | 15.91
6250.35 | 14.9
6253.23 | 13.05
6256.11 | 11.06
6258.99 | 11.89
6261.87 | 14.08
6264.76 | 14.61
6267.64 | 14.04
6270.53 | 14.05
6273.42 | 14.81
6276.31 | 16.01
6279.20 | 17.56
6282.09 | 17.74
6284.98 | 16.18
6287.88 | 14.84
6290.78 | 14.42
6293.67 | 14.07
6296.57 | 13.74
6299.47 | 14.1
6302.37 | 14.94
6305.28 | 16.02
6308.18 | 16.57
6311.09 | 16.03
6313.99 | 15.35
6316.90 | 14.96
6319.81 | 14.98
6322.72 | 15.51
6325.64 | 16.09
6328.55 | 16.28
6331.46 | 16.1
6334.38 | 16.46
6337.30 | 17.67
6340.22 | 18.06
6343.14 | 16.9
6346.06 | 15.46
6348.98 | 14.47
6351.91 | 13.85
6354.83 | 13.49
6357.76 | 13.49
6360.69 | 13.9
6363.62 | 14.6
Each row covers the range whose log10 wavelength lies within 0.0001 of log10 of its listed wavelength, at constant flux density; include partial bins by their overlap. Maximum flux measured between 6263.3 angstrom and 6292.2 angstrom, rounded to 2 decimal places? 17.74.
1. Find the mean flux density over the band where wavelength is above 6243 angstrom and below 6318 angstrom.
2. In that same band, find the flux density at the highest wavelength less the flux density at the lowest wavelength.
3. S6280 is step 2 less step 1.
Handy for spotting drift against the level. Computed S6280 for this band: -16.5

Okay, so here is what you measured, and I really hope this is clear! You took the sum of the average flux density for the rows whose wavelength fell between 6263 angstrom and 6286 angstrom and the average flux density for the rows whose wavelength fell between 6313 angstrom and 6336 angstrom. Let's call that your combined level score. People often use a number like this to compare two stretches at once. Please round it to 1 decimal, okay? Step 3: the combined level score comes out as 31.3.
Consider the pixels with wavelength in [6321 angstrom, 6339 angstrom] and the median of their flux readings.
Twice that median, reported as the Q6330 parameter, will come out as 32.4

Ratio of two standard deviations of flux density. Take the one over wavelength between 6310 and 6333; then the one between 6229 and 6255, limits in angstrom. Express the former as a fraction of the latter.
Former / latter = 0.51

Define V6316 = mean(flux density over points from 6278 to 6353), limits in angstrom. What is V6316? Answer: 15.7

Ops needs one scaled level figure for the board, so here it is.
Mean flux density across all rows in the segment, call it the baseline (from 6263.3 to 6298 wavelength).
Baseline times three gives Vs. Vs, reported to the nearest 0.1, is 45.5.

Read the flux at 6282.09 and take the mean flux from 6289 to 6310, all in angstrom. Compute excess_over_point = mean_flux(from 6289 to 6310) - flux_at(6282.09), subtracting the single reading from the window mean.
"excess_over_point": -2.9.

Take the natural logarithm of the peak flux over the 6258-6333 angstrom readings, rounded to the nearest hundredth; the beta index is 2.88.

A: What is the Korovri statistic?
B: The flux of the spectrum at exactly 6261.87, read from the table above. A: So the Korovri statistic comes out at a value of 14.08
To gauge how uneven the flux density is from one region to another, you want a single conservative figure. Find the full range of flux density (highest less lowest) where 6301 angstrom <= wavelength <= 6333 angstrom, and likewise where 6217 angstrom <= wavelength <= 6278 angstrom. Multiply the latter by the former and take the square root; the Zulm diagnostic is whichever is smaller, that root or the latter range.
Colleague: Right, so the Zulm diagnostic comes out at 3.0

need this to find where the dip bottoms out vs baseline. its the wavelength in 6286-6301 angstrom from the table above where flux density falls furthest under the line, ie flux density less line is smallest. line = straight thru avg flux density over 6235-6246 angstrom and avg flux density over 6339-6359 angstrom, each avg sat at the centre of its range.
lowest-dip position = 6296.57 angstrom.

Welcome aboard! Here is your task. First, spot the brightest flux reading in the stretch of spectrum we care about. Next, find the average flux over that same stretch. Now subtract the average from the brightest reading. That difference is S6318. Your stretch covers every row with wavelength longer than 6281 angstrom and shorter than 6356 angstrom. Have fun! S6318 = 2.5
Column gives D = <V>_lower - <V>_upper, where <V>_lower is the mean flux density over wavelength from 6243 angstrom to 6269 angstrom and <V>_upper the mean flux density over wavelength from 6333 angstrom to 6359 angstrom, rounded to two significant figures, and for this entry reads -1.5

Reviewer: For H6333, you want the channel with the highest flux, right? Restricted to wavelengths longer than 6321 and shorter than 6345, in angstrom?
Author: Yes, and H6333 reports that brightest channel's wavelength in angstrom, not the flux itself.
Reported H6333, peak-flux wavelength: 6340.22 angstrom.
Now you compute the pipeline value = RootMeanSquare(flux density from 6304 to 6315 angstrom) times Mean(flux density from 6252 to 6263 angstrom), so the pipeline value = 200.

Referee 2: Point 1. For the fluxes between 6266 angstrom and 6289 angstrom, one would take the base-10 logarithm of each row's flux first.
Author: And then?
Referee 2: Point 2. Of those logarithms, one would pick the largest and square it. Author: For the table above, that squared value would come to 1.56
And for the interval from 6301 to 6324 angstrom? 1.49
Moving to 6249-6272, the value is 1.38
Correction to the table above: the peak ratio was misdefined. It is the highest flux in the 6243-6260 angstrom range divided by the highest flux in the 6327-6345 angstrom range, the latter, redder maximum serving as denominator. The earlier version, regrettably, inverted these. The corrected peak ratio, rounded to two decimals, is 0.92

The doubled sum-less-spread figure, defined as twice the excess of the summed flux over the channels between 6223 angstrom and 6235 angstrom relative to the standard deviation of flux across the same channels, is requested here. 116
